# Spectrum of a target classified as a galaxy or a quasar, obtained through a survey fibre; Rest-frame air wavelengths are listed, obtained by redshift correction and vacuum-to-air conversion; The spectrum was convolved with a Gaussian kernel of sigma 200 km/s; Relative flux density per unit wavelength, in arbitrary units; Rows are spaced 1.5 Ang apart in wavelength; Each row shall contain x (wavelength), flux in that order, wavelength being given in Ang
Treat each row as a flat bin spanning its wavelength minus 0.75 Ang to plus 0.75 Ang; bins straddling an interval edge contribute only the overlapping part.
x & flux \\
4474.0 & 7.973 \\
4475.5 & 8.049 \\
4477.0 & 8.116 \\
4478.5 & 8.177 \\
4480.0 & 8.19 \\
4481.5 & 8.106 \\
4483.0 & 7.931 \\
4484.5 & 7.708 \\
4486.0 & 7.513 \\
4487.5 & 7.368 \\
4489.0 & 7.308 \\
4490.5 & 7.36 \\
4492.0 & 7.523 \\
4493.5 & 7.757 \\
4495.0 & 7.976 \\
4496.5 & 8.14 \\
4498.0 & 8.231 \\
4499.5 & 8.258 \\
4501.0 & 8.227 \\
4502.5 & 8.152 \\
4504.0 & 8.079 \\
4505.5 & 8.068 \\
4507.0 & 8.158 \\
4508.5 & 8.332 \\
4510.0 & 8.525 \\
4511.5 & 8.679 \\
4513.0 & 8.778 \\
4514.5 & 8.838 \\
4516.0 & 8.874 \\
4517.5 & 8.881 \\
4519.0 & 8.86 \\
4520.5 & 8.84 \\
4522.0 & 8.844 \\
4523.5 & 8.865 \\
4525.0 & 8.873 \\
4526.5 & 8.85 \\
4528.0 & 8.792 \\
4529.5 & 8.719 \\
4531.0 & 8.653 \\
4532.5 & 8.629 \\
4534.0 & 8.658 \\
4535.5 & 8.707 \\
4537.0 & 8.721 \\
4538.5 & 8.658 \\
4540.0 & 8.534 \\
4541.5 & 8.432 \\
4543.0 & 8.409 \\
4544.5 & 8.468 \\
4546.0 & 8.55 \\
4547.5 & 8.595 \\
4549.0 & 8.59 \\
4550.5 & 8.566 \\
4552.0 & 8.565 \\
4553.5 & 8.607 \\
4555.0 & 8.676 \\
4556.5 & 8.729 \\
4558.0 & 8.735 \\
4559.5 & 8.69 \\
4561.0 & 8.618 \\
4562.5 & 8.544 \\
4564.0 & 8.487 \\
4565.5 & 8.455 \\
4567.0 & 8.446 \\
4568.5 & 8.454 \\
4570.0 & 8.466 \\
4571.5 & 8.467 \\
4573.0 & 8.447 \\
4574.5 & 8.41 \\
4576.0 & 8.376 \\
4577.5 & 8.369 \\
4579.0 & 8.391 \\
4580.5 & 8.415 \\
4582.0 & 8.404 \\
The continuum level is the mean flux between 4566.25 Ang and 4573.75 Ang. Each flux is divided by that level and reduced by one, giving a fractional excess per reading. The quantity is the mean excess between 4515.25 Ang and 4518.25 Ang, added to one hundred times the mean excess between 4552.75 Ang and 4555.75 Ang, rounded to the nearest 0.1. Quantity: 2.2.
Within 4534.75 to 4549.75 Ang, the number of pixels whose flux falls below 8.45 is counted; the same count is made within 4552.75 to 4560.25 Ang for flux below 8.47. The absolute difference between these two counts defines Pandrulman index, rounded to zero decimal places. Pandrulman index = 2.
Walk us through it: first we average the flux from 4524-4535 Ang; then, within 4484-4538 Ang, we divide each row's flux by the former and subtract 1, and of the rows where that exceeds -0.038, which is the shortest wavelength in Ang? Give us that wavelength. 4510.0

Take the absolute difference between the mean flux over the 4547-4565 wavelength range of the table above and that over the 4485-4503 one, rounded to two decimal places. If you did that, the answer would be 0.80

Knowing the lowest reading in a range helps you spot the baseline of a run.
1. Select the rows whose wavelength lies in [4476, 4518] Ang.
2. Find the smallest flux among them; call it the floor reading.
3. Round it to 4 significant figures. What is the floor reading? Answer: 7.308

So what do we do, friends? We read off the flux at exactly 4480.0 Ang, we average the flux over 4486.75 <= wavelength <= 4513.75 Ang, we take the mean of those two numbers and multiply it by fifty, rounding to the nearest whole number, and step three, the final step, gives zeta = 406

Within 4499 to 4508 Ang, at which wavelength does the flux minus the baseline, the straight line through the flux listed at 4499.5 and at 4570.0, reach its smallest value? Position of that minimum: 4505.5 Ang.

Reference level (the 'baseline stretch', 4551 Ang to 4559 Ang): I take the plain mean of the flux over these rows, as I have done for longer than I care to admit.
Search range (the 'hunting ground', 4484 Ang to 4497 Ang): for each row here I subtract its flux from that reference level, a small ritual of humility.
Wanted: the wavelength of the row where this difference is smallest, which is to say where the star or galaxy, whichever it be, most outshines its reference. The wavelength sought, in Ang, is 4496.5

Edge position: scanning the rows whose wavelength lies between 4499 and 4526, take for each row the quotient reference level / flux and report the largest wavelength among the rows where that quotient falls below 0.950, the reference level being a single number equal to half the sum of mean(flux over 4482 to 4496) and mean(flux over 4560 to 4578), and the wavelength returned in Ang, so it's 4525.0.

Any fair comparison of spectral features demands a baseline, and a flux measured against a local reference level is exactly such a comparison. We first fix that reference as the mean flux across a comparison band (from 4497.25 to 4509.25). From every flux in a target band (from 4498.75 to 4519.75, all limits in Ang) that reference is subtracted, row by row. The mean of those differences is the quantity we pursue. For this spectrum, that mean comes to 0.29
